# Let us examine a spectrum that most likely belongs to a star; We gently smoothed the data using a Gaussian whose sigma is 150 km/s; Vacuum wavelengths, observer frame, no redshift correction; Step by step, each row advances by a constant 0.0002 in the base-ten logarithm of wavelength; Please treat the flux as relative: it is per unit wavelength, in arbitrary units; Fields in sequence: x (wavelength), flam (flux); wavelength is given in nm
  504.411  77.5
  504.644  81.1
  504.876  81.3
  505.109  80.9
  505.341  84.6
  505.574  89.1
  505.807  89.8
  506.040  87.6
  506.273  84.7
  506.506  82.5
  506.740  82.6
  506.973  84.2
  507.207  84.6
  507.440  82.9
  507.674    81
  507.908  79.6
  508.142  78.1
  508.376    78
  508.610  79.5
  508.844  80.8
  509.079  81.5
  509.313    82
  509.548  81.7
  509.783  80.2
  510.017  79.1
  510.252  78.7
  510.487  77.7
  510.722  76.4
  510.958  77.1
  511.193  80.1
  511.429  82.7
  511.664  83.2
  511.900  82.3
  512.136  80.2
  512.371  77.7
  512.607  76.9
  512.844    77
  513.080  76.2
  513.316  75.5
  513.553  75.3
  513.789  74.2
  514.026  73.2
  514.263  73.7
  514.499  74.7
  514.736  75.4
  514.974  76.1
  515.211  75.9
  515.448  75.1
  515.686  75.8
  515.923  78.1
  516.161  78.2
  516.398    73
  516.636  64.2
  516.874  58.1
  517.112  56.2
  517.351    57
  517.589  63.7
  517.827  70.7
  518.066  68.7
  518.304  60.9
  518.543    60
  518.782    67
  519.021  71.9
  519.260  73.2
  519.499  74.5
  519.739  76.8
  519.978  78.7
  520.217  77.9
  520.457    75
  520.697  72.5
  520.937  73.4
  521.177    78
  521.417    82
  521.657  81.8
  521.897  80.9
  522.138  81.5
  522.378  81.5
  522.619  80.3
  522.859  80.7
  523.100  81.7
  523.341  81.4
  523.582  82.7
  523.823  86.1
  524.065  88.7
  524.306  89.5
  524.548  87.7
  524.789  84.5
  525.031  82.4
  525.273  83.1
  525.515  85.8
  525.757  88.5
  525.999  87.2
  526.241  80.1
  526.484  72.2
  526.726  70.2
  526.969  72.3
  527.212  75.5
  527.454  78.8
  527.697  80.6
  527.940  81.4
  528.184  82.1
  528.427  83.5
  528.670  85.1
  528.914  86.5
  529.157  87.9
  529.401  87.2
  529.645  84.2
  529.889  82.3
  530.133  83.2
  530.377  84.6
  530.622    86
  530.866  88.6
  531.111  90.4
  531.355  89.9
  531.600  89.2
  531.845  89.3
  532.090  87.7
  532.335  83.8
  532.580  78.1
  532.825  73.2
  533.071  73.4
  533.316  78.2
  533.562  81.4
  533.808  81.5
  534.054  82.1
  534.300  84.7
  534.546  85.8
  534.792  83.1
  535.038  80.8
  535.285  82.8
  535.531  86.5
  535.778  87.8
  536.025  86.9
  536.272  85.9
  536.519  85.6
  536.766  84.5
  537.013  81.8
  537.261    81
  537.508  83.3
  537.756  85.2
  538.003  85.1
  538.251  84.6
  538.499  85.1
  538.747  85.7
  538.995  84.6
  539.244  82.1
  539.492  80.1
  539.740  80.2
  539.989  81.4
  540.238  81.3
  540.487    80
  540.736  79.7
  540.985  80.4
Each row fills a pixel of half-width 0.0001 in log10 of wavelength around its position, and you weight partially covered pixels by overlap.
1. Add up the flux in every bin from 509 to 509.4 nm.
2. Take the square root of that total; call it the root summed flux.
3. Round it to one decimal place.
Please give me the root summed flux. 12.8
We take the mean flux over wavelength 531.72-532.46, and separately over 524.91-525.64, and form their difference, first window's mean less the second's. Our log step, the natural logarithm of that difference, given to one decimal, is 1.2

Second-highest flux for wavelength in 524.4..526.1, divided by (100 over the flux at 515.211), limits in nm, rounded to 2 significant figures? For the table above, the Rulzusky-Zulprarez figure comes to 67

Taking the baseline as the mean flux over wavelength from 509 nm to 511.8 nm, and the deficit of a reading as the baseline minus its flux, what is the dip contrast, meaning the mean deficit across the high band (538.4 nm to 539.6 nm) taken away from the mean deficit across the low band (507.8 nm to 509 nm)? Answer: 4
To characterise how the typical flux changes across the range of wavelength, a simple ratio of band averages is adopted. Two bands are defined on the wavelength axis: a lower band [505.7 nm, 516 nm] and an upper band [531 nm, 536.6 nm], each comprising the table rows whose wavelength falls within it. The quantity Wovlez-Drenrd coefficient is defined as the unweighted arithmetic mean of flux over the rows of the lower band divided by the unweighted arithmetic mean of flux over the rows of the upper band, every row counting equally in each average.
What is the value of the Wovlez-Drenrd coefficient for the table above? 0.95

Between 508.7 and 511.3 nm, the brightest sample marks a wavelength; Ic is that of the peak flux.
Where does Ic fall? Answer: 509.313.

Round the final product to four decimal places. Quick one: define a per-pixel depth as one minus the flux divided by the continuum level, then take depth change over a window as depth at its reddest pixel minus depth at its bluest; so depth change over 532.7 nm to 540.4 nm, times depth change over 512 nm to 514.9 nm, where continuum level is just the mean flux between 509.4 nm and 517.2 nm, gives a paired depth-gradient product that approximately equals -0.0068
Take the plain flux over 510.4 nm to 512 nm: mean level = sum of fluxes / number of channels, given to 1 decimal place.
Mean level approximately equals 79.9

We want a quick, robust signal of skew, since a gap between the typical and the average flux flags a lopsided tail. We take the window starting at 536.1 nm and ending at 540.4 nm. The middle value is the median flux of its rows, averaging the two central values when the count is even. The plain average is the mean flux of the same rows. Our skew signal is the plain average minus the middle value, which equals -1.1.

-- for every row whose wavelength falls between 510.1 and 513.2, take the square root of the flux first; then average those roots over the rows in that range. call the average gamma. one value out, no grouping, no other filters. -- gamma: 8.88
